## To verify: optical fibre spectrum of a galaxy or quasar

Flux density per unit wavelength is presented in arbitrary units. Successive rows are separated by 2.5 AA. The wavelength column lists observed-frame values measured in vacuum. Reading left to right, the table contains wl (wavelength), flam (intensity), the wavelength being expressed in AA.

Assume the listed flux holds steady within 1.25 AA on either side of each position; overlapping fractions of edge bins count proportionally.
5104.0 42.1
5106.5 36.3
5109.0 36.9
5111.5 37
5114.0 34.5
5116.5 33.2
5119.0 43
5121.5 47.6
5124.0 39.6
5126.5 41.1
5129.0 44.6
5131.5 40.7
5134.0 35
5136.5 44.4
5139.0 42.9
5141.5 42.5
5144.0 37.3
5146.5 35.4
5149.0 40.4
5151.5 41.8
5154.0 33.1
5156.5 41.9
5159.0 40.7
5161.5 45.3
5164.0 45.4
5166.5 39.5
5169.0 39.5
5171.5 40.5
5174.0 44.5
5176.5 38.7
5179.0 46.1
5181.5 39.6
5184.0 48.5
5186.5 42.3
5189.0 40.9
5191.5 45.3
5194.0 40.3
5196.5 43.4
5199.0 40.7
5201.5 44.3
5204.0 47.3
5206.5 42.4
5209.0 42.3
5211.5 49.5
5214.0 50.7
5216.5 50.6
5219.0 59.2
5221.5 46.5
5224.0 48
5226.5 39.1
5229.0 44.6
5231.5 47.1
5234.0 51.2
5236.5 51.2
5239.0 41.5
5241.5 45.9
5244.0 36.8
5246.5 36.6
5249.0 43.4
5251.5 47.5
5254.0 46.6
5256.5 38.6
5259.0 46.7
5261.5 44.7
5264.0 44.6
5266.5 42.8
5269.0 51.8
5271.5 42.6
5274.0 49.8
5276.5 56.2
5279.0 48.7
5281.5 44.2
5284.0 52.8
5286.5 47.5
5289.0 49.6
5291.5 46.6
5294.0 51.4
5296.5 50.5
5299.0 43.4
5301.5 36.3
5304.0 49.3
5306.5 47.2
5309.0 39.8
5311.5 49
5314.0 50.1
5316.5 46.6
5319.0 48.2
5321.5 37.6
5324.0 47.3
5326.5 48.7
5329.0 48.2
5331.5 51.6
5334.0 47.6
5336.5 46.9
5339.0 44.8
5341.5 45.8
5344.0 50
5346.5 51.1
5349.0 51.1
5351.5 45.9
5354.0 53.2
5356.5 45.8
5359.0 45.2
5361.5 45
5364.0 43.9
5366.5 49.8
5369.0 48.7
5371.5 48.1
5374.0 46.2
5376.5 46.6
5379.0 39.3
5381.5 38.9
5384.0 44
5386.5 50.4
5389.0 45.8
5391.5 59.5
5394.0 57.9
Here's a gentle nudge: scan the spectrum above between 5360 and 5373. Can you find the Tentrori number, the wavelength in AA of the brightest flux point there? 5366.5 AA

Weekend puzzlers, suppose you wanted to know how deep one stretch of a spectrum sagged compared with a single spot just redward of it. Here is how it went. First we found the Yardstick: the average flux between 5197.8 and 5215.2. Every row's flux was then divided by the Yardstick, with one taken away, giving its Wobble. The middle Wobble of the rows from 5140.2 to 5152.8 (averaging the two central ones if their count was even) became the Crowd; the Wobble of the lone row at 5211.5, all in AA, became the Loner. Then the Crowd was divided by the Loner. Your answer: -1.2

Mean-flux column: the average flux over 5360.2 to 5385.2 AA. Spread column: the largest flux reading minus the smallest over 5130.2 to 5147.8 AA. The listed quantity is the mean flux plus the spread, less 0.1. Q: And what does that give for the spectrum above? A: 54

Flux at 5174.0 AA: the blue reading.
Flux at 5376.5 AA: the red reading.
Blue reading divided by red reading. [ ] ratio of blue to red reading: 0.95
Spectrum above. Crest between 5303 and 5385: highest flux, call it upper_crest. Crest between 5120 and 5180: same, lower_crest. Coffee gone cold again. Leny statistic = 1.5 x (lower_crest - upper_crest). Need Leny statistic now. -8.4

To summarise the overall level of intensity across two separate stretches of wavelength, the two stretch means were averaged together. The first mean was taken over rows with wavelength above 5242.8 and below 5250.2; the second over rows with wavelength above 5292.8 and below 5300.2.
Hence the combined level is 43.7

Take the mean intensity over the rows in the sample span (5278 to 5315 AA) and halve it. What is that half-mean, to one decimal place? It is 23.5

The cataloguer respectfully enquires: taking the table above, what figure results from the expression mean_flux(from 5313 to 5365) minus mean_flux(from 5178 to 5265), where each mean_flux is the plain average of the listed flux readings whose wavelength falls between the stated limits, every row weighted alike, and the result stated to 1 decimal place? 2.4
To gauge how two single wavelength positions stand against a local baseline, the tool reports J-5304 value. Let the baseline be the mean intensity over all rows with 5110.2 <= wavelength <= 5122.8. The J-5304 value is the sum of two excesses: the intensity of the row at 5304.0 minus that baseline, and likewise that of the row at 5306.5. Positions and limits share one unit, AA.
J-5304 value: 18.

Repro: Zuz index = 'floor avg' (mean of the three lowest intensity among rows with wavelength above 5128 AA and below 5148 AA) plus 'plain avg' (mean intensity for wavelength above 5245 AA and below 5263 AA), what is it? 79.3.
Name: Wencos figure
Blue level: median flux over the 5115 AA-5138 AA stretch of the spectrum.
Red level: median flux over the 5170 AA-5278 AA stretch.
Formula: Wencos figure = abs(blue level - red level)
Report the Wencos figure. 3.5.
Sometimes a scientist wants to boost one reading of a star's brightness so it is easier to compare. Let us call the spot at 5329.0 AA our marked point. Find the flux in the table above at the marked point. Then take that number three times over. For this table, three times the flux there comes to 145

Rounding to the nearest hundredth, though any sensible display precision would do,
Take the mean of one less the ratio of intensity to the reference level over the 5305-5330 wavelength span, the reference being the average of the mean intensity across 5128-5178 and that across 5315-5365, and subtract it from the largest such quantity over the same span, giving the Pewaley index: 0.20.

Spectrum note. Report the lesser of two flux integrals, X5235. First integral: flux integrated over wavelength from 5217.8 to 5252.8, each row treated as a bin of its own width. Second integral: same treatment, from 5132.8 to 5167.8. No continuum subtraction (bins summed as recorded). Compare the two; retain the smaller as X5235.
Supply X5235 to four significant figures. 1414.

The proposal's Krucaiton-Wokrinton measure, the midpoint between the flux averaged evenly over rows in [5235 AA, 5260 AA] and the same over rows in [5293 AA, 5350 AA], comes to 45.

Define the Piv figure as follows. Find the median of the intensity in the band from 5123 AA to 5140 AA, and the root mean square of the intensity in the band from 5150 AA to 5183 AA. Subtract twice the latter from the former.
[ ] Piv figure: -42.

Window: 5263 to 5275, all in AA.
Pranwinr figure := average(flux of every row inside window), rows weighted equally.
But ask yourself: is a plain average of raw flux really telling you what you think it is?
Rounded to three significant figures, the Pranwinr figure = 46.3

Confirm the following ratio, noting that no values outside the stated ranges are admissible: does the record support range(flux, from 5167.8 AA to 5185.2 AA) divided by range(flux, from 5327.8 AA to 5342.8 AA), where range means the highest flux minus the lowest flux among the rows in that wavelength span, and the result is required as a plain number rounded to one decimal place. 1.4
